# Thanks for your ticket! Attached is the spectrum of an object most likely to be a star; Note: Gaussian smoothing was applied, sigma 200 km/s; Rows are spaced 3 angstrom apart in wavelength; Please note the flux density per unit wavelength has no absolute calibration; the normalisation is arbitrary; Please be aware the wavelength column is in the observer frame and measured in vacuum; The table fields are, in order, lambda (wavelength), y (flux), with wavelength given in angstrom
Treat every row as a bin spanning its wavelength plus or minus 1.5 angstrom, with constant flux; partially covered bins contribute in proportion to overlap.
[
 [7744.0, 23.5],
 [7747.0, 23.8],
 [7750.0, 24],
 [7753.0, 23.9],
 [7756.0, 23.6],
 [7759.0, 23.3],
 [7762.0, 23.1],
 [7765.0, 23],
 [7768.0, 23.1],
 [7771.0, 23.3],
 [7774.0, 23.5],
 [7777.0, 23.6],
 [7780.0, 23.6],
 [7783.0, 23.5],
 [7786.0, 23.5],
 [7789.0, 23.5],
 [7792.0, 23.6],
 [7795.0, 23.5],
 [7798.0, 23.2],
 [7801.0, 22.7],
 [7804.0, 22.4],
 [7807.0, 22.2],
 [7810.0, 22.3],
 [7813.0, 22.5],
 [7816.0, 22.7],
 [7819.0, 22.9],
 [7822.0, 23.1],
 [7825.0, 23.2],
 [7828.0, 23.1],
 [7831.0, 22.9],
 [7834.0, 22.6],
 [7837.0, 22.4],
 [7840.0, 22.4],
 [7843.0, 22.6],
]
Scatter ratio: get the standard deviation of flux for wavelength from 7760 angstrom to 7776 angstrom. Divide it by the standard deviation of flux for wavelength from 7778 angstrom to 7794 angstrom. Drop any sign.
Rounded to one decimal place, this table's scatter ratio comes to 3.7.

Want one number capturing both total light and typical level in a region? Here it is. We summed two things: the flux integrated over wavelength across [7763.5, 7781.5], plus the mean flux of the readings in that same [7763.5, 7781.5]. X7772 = 444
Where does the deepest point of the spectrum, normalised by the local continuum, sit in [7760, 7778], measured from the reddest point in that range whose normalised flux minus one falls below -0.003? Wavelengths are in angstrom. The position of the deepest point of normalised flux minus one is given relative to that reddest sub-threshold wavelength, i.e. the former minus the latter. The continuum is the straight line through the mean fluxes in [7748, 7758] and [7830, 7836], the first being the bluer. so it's -6 angstrom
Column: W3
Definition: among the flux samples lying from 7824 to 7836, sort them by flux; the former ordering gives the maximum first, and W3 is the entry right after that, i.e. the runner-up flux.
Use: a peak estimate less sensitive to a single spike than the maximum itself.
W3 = 23.1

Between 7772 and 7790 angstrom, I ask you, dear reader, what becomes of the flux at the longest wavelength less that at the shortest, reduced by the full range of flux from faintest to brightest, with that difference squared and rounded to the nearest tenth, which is 0.0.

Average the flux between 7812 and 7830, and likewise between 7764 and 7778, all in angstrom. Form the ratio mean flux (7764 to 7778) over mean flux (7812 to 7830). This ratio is 1.02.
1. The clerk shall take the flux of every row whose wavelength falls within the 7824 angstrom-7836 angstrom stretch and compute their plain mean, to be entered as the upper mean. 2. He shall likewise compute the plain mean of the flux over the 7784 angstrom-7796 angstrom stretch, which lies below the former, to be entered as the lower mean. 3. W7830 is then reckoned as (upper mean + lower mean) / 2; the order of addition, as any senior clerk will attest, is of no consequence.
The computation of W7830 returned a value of 23.2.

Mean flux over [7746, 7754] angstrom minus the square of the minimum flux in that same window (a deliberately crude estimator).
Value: -543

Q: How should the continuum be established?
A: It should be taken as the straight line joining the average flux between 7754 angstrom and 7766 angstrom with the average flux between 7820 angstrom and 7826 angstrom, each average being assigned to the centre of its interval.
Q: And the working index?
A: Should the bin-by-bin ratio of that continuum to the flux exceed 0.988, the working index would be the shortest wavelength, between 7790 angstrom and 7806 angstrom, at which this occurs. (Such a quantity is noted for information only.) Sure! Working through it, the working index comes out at 7798.0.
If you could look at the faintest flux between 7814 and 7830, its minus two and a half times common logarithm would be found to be -3.39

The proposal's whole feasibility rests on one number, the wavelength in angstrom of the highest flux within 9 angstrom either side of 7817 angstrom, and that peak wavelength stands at 7825.0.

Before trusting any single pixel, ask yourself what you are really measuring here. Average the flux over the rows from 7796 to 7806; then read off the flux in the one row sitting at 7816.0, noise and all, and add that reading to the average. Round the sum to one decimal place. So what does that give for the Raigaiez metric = 45.5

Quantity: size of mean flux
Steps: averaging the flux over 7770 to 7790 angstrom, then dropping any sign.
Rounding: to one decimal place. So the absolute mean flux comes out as 23.5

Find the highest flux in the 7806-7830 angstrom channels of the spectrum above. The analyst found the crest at 23.2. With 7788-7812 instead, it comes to 23.6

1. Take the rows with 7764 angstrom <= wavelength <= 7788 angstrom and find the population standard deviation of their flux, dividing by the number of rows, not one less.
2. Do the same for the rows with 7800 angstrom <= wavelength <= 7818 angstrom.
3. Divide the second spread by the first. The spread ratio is 0.9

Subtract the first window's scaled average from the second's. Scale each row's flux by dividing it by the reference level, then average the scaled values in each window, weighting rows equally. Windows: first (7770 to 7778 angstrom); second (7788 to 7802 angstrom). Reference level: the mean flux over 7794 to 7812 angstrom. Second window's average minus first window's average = -0.007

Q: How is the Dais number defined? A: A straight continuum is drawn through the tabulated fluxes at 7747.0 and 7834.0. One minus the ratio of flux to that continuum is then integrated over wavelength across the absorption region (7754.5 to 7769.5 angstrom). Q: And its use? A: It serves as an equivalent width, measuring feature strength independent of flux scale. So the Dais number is 0.24 angstrom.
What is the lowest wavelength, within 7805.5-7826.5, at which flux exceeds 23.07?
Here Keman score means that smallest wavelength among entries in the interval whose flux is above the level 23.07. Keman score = 7822.0 angstrom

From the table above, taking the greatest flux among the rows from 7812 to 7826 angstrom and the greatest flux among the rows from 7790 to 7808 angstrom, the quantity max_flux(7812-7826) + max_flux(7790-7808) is 46.8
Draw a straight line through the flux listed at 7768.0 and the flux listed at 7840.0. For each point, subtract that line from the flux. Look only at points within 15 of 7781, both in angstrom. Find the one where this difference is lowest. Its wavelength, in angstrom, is 7768.0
